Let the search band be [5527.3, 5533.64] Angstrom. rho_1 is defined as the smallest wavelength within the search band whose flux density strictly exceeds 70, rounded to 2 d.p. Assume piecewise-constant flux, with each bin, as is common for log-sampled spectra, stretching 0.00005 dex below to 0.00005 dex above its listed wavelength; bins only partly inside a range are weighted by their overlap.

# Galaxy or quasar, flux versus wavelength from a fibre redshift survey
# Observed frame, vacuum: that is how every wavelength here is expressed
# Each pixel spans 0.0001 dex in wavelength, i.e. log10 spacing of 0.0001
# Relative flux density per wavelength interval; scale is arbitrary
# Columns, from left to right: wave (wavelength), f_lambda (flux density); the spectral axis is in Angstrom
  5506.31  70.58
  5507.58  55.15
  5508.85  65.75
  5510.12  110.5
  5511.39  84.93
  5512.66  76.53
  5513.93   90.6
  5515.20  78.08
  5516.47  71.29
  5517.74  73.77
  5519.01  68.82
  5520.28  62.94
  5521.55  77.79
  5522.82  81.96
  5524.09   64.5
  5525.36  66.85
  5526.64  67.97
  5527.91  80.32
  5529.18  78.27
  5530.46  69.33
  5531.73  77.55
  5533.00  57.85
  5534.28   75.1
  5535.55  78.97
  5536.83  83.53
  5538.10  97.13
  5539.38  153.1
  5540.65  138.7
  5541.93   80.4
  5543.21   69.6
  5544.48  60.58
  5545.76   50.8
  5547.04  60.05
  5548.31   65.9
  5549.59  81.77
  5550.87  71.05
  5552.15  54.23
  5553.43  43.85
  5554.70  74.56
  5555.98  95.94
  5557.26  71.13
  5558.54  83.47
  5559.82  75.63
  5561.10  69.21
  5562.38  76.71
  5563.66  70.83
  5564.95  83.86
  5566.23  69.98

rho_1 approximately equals 5527.91 Angstrom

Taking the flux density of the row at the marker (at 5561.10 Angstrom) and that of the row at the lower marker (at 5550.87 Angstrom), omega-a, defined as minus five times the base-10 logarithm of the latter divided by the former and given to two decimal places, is -0.06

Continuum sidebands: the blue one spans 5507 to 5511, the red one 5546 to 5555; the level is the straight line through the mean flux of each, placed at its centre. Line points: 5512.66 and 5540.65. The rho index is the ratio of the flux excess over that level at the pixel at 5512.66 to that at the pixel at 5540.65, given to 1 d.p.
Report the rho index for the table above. 0.0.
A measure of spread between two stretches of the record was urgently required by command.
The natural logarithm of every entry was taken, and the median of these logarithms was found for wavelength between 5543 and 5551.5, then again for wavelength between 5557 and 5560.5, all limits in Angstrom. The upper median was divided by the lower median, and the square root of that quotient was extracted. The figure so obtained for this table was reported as 1.02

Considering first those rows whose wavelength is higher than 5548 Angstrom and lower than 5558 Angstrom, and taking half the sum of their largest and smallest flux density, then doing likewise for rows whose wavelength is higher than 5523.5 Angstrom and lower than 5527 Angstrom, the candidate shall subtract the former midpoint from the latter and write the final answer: -4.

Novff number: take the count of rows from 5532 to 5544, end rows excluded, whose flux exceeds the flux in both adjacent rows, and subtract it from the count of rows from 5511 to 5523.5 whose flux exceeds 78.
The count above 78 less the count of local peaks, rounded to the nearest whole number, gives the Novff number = 3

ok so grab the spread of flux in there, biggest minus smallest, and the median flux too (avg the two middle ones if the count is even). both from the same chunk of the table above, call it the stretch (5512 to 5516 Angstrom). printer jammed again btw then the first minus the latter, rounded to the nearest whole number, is -64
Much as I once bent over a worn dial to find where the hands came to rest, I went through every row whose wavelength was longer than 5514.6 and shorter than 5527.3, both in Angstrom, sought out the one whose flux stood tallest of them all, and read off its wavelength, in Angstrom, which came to 5522.82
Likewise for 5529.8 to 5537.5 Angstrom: 5536.83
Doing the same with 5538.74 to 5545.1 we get 5539.38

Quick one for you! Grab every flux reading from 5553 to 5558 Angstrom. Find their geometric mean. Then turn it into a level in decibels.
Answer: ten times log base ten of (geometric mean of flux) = 18.4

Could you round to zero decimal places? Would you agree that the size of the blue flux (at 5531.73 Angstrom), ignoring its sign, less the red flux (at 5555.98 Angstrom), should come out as -18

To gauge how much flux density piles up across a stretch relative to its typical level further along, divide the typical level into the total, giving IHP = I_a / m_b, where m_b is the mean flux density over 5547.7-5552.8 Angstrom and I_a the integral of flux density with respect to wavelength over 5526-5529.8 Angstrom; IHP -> 4.2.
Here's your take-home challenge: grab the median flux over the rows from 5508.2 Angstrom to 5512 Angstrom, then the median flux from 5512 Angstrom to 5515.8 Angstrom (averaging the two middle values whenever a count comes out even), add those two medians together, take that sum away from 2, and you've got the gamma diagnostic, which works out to -161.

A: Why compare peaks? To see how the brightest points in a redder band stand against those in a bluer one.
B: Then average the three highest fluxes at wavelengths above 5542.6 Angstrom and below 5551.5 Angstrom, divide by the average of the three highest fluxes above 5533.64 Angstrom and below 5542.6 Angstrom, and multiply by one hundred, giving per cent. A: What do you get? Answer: 57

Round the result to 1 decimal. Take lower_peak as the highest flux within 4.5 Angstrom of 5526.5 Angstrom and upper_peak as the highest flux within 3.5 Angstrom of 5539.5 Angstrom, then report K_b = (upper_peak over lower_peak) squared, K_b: 3.5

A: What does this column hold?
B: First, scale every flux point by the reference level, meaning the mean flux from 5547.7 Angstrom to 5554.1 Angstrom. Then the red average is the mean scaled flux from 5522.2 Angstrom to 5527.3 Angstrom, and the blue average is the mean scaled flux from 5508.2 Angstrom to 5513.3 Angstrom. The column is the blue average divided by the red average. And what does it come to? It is 1.20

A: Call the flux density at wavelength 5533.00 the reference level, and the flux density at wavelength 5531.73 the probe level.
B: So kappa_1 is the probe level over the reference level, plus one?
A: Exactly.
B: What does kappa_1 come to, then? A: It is 2.34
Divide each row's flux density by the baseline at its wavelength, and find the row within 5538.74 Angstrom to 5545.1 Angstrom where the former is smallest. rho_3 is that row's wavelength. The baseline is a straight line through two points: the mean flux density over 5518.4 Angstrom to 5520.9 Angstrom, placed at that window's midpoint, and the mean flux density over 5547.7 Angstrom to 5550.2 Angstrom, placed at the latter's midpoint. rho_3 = 5544.48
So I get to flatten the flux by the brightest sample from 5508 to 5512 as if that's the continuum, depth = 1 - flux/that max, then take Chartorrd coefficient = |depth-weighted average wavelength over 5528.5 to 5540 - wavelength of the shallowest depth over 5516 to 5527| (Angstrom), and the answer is 9.1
